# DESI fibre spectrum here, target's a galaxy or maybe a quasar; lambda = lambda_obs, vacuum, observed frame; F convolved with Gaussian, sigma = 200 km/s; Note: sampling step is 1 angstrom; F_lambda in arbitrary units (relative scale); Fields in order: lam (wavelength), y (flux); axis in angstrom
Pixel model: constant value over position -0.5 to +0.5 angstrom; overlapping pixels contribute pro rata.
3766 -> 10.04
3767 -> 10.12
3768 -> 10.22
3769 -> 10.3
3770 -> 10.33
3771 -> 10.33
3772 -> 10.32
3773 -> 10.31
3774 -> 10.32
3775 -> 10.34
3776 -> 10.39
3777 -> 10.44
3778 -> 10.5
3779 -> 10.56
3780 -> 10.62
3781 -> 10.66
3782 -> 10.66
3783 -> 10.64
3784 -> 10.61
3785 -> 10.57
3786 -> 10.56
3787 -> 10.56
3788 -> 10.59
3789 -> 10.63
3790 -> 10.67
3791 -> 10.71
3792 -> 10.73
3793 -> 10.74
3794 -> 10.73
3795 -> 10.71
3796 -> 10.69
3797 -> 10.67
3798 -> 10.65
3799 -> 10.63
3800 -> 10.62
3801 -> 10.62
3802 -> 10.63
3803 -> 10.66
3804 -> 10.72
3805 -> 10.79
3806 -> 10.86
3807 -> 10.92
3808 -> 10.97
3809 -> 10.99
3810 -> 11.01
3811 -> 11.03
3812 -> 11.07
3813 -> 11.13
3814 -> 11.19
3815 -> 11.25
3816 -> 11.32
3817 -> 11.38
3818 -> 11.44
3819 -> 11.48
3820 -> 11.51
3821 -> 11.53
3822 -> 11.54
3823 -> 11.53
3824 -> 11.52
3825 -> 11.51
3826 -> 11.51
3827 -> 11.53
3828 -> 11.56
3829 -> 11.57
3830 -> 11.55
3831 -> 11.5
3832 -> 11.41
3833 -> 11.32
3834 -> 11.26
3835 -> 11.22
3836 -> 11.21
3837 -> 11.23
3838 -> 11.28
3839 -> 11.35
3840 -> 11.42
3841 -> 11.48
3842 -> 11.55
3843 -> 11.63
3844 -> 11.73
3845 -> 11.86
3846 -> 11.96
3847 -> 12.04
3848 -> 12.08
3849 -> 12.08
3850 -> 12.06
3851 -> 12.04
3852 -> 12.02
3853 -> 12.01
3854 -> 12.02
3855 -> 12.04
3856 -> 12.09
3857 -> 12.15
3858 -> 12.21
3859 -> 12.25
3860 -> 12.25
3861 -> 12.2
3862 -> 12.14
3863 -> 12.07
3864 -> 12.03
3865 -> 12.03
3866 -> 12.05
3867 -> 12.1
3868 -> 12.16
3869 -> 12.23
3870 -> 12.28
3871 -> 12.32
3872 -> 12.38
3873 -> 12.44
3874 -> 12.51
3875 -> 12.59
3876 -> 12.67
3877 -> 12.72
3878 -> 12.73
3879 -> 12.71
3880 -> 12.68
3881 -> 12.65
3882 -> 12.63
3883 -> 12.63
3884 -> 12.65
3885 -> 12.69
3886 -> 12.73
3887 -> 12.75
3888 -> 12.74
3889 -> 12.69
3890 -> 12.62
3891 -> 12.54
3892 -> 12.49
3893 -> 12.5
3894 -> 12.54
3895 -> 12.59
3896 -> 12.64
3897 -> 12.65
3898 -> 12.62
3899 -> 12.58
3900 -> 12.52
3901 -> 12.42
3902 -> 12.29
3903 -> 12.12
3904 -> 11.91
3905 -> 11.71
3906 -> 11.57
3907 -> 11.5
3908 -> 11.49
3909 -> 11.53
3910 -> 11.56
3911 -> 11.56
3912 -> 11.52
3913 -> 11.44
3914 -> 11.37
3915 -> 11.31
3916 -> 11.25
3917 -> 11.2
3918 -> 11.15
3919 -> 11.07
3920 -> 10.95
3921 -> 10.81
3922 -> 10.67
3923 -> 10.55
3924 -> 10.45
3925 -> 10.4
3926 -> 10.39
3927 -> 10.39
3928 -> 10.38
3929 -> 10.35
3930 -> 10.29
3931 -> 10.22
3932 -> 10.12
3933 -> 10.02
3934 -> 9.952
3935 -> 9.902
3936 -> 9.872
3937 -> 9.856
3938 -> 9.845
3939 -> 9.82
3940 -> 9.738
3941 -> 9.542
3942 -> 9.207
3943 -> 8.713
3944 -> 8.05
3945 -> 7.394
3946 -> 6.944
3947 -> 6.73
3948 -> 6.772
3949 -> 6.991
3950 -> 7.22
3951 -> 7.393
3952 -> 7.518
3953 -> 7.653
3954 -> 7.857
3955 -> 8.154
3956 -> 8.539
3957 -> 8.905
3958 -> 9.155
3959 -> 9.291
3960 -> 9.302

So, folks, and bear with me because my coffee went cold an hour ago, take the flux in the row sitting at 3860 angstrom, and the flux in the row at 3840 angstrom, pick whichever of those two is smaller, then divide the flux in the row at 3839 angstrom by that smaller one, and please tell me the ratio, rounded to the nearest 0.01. 0.99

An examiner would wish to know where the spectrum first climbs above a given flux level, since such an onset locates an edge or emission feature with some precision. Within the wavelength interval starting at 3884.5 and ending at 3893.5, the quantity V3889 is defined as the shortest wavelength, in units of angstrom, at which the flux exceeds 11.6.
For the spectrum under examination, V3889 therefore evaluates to 3885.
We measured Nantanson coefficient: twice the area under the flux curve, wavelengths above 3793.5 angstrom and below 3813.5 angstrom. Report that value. 432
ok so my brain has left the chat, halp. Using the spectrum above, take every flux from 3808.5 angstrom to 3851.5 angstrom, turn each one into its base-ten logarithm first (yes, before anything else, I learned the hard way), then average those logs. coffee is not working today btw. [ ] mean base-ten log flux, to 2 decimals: 1.06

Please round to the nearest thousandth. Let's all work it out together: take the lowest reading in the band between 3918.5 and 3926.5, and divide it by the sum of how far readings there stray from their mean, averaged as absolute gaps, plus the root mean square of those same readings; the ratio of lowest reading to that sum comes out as 0.955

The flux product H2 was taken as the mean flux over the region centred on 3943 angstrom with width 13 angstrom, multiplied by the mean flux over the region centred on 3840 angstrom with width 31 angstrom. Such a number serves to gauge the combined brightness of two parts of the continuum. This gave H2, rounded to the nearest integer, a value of 98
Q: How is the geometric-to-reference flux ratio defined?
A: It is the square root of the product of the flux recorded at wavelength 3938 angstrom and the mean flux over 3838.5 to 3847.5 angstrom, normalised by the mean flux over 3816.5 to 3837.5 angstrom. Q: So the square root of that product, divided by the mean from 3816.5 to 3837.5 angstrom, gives 0.94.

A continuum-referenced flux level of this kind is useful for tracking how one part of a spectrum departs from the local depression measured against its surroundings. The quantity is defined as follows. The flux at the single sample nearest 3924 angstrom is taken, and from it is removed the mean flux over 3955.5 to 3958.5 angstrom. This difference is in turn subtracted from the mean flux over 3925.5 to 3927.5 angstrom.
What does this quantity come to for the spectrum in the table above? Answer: 8.8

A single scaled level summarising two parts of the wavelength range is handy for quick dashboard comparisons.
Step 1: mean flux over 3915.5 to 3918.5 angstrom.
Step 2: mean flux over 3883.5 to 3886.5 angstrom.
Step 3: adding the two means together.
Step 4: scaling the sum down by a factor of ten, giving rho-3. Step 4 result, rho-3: 2.39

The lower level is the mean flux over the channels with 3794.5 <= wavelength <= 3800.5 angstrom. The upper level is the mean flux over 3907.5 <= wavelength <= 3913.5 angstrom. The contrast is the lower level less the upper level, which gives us -0.9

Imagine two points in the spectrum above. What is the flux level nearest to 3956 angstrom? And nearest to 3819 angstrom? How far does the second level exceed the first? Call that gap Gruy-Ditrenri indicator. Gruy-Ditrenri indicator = 2.9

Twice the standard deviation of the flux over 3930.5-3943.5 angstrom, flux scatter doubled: 0.8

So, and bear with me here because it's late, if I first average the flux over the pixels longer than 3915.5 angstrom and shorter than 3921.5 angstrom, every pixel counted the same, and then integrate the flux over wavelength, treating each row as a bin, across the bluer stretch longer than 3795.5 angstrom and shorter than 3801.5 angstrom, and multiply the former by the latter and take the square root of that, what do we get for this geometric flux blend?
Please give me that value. 26.6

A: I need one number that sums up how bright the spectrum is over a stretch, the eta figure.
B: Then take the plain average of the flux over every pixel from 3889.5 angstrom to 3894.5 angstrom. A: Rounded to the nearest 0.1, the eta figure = 12.5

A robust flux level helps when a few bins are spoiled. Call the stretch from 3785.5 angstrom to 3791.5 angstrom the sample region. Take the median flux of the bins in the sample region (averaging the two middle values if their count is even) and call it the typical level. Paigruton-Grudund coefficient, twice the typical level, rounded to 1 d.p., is 21.2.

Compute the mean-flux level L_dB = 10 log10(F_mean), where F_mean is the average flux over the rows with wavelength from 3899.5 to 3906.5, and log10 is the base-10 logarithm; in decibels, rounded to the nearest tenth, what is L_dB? 10.8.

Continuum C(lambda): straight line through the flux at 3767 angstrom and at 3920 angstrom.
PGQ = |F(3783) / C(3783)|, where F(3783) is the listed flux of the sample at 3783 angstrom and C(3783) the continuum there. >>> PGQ 1.04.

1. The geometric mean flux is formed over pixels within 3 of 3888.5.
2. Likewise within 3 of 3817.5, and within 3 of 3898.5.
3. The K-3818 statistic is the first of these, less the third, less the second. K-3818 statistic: -11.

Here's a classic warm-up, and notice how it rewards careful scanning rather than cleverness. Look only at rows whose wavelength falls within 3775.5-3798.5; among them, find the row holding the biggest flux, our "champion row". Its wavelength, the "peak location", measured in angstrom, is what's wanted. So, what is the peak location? 3793 angstrom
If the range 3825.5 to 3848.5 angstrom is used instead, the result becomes 3848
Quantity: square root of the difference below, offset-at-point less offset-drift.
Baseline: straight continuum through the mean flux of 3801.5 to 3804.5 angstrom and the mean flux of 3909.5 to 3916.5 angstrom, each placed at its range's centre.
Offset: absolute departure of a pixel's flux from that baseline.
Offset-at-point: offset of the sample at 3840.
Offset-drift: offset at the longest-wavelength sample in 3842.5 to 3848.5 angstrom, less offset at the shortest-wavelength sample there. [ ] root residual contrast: 0.28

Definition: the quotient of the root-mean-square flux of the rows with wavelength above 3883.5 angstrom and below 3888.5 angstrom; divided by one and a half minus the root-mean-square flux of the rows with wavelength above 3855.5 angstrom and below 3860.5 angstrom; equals -1.19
